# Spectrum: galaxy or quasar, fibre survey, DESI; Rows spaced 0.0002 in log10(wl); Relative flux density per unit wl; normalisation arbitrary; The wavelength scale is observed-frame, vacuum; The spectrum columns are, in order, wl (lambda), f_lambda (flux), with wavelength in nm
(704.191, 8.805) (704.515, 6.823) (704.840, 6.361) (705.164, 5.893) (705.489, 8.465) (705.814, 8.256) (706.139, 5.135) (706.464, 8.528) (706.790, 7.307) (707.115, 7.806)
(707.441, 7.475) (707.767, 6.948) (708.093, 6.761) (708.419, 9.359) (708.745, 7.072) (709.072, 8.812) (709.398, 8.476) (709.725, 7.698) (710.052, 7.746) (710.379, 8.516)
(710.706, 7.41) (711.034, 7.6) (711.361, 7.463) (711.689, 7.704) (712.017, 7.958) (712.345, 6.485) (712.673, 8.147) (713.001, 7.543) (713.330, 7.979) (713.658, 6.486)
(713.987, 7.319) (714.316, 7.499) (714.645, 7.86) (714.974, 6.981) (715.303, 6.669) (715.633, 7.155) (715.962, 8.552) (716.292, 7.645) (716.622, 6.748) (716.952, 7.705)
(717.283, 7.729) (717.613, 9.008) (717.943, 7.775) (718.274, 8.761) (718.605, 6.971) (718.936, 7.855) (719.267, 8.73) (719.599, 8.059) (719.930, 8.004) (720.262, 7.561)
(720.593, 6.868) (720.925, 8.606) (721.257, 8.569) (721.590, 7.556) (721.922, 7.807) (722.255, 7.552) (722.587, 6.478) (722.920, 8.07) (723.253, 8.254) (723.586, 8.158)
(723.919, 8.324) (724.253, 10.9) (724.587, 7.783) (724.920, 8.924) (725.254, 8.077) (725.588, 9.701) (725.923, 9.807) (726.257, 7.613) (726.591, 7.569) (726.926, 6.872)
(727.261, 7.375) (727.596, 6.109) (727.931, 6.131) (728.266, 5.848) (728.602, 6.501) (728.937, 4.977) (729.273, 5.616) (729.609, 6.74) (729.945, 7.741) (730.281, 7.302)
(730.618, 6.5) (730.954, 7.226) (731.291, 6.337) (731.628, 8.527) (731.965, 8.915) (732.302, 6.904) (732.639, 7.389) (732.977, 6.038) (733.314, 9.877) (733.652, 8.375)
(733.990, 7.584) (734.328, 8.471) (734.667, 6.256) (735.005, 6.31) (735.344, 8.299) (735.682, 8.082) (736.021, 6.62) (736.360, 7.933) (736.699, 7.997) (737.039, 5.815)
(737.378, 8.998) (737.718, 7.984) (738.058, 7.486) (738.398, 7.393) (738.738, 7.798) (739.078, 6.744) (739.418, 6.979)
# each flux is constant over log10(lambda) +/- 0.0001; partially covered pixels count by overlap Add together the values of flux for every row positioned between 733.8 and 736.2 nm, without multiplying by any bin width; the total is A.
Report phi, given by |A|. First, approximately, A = 51.6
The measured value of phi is 51.6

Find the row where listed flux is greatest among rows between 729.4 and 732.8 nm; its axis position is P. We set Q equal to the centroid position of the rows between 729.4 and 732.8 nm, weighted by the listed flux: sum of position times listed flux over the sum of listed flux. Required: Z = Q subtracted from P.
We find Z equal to 0.81 nm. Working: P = 731.965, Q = 731.15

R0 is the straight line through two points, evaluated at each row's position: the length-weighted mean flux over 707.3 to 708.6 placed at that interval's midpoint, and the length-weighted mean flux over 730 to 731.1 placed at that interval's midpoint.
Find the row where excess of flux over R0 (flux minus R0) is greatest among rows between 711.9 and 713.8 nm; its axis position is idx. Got 712.673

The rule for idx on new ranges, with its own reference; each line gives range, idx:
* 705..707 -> 706.464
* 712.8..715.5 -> 713.330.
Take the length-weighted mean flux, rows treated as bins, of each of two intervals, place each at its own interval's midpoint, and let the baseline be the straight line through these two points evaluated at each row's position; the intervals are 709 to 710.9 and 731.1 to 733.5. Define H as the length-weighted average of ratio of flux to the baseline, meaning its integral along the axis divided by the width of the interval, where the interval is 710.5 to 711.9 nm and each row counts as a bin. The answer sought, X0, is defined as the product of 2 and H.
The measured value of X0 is 1.89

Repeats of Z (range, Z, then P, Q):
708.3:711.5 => -1.43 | 708.419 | 709.85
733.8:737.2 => -1.16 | 734.328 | 735.49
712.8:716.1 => 1.47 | 715.962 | 714.49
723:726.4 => -0.51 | 724.253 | 724.76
